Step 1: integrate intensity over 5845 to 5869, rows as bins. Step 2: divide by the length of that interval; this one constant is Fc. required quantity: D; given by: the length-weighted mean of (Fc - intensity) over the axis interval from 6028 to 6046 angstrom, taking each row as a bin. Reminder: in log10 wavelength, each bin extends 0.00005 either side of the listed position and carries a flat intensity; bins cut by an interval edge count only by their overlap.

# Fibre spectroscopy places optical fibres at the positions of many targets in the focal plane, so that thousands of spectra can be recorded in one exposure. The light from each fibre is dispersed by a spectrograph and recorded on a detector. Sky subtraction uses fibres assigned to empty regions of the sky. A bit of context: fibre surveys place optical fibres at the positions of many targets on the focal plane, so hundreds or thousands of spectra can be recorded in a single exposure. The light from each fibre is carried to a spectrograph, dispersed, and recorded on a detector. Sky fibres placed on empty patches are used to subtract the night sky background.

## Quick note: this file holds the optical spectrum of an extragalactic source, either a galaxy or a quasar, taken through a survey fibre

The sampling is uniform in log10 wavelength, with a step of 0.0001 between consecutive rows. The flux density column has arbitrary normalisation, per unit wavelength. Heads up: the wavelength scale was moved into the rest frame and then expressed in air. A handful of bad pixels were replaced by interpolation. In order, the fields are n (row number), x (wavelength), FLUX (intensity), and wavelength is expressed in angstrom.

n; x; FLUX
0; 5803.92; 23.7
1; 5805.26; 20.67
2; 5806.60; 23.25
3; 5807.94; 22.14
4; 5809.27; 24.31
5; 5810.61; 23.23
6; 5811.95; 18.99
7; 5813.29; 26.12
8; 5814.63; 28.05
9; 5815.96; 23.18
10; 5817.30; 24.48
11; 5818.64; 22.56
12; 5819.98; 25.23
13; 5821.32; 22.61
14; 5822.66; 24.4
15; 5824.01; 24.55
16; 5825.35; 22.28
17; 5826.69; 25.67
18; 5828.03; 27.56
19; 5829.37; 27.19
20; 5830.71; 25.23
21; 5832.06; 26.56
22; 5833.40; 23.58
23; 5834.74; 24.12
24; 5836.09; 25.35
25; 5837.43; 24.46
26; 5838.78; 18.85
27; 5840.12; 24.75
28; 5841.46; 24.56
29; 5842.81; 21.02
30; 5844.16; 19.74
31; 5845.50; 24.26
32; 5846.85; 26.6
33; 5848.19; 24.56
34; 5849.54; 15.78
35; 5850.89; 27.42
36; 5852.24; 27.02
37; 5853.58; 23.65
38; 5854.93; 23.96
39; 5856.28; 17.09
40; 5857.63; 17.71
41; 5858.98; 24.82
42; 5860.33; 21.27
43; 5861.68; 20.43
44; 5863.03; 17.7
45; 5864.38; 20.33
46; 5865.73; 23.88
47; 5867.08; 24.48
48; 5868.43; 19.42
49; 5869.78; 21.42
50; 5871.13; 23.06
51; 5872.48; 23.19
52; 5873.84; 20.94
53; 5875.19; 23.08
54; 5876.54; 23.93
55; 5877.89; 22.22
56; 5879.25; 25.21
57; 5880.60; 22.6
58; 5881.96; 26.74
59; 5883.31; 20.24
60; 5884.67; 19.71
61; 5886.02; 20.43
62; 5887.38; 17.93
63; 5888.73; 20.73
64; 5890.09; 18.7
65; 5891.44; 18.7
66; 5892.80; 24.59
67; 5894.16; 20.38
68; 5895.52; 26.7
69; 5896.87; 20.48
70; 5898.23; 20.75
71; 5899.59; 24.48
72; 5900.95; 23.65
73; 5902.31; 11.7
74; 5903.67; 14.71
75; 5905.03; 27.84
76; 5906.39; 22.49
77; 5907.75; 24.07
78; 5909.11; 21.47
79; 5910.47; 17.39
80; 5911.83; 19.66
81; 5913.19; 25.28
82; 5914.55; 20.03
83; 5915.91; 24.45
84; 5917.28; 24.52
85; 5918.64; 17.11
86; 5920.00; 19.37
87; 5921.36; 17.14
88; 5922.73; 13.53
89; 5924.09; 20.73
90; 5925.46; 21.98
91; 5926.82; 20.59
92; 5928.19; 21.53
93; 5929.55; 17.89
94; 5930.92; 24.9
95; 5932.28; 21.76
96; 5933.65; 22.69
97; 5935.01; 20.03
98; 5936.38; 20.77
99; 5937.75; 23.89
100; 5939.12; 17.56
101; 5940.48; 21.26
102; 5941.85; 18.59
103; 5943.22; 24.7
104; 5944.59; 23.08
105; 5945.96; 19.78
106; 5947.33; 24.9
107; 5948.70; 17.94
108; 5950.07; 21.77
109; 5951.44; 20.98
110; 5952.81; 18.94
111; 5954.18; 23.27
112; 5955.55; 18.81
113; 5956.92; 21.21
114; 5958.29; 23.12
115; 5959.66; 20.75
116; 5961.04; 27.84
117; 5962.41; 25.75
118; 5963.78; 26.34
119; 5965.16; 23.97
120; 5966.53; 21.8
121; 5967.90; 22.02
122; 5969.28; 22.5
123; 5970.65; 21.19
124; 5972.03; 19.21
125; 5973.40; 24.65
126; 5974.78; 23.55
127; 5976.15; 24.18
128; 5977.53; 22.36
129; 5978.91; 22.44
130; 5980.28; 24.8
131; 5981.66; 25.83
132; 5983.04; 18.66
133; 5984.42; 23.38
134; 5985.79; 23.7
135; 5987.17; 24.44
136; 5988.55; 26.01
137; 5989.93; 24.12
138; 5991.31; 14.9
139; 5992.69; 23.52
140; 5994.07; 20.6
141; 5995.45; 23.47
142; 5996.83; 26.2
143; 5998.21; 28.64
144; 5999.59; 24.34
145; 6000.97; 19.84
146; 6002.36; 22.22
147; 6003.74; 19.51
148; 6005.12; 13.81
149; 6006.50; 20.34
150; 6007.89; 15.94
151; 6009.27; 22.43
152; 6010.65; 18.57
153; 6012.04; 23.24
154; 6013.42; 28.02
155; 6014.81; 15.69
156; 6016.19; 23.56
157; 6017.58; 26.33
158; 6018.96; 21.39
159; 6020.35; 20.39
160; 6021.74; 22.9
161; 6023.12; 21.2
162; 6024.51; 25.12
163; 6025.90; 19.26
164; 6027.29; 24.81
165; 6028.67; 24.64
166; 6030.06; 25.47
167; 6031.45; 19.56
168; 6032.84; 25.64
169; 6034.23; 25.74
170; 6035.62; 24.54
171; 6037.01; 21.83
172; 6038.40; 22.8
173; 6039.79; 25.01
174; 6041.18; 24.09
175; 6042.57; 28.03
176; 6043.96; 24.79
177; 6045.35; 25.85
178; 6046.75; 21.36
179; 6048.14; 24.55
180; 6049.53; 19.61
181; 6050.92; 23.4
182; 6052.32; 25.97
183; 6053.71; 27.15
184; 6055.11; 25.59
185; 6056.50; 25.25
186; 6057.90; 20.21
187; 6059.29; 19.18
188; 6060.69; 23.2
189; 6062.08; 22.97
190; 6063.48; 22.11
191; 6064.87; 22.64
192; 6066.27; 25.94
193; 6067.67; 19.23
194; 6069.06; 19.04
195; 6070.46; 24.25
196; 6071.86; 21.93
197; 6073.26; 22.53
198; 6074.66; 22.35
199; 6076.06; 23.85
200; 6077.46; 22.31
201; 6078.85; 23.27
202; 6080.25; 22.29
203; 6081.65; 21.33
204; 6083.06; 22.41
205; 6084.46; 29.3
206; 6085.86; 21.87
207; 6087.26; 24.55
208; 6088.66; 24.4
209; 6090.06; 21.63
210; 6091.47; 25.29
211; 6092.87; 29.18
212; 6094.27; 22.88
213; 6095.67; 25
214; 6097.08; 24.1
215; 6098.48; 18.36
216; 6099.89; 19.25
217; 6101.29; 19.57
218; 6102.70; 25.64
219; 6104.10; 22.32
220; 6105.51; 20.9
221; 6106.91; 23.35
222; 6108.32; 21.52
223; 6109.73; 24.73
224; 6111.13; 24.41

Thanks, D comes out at -2.2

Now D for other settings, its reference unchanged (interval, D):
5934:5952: 1.0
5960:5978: -1.2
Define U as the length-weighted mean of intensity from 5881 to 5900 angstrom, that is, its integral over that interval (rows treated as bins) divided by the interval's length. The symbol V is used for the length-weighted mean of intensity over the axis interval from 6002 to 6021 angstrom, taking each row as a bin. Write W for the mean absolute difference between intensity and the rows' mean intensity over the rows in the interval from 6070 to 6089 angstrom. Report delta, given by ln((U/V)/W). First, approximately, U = 21.4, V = 20.8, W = 1.4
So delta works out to -0.30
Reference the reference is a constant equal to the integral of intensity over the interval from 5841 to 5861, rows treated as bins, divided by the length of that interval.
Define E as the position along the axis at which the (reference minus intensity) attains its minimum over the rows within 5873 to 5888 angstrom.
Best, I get 5881.96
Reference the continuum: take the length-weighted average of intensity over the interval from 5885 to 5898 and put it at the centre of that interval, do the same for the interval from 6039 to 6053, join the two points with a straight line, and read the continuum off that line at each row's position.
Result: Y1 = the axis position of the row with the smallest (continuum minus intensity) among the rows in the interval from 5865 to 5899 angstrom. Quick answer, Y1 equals 5881.96 angstrom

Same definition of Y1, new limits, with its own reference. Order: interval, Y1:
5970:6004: 5998.21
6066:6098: 6084.46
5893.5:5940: 5905.03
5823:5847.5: 5828.03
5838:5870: 5850.89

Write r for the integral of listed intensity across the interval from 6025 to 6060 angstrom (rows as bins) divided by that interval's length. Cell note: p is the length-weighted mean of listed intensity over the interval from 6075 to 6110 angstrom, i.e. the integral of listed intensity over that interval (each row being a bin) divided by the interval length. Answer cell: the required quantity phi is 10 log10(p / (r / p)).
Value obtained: 13.5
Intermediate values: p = 23.1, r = 23.8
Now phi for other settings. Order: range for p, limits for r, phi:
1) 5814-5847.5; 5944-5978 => 14.2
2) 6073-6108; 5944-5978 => 13.8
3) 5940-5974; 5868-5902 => 13.5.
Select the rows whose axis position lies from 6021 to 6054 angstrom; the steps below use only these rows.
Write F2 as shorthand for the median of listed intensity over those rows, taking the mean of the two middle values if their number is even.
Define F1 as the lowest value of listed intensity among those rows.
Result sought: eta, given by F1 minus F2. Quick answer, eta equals -5.3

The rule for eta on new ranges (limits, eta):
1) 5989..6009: -7.6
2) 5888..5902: -2.0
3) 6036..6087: -3.8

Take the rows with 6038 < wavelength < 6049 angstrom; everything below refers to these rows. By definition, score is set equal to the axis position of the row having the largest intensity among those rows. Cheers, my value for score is 6042.57 angstrom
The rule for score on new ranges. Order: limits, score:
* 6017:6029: 6017.58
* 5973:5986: 5981.66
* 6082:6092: 6084.46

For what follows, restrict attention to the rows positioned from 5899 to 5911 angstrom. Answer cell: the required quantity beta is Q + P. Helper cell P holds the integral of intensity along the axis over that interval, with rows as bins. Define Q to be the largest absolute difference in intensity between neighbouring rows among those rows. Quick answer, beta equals 264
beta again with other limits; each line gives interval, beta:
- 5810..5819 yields 222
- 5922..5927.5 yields 113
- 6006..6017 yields 244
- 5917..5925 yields 156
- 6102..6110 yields 187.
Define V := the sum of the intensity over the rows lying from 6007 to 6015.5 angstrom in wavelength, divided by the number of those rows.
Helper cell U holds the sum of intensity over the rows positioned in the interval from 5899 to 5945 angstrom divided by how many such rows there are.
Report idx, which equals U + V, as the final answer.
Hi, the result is 41.6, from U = 20.9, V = 20.6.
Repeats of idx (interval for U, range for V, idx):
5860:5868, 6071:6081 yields 44.0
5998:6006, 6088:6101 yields 44.7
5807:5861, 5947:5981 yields 46.2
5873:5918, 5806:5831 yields 46.0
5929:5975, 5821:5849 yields 46.2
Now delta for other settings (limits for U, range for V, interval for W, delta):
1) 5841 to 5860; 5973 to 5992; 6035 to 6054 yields -0.57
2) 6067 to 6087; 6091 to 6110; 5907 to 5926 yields -1.02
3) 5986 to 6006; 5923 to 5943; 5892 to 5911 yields -1.15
